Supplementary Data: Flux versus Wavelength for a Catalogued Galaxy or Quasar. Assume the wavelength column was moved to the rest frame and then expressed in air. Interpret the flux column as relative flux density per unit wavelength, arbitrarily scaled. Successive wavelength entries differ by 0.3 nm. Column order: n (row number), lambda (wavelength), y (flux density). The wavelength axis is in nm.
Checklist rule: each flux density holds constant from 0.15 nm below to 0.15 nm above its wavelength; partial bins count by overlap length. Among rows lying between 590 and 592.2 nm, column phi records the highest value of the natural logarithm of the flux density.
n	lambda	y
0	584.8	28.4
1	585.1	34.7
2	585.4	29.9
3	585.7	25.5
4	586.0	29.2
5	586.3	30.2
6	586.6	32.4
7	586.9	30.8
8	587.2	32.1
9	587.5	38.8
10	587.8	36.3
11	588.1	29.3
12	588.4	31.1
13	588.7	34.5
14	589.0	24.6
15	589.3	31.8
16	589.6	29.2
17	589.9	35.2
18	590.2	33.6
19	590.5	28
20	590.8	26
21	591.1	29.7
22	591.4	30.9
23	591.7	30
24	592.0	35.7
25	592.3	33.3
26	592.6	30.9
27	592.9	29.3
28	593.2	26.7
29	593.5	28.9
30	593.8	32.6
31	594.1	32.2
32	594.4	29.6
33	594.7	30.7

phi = 3.58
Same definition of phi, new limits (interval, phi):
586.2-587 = 3.48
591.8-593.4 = 3.58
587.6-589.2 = 3.59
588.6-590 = 3.56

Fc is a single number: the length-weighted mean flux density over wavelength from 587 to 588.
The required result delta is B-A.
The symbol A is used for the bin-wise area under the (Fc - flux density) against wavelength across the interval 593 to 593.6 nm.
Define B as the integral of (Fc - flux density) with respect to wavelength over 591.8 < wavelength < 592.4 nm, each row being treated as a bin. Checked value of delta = -4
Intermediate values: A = 4.4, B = 0.6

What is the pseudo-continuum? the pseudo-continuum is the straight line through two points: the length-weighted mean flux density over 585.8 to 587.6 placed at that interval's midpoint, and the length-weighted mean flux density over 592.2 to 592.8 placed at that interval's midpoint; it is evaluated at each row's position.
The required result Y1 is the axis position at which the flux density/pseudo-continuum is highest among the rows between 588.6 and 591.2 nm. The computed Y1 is 589.9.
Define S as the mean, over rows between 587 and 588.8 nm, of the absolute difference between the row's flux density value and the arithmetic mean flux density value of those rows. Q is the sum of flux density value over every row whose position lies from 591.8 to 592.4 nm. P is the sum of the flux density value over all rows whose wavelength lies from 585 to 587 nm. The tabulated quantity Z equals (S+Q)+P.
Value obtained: 285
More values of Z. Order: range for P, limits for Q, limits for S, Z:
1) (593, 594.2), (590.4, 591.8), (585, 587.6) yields 268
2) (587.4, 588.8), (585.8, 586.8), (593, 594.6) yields 264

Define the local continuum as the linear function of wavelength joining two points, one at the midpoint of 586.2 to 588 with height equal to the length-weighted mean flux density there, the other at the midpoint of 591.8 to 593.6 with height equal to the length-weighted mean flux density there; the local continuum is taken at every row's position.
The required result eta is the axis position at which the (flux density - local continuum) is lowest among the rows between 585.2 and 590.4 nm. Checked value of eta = 585.7 nm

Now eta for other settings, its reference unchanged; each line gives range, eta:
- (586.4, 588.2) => 588.1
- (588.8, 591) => 589.0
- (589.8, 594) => 590.8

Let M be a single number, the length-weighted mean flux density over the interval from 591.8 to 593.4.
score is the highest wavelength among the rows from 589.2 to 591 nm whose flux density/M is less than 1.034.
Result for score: 590.8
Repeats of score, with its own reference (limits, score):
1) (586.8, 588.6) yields 588.4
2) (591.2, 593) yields 592.9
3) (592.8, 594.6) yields 594.4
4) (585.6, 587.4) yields 587.2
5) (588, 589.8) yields 589.6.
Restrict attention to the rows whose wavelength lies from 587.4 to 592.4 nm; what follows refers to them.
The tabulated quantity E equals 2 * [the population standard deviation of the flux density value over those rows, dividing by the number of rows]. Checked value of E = 7.4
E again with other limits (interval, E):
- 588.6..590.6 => 7.2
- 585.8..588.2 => 6.5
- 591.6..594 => 5.3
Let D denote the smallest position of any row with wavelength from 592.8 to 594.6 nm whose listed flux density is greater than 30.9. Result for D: 593.8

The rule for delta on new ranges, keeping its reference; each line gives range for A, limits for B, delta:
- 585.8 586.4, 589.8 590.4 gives -3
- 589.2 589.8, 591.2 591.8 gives 0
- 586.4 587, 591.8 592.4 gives -2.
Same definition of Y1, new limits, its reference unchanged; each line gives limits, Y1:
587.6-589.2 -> 587.8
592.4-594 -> 593.8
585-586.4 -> 585.1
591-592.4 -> 592.0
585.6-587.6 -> 587.5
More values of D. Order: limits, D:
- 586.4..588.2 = 586.6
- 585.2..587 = 586.6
